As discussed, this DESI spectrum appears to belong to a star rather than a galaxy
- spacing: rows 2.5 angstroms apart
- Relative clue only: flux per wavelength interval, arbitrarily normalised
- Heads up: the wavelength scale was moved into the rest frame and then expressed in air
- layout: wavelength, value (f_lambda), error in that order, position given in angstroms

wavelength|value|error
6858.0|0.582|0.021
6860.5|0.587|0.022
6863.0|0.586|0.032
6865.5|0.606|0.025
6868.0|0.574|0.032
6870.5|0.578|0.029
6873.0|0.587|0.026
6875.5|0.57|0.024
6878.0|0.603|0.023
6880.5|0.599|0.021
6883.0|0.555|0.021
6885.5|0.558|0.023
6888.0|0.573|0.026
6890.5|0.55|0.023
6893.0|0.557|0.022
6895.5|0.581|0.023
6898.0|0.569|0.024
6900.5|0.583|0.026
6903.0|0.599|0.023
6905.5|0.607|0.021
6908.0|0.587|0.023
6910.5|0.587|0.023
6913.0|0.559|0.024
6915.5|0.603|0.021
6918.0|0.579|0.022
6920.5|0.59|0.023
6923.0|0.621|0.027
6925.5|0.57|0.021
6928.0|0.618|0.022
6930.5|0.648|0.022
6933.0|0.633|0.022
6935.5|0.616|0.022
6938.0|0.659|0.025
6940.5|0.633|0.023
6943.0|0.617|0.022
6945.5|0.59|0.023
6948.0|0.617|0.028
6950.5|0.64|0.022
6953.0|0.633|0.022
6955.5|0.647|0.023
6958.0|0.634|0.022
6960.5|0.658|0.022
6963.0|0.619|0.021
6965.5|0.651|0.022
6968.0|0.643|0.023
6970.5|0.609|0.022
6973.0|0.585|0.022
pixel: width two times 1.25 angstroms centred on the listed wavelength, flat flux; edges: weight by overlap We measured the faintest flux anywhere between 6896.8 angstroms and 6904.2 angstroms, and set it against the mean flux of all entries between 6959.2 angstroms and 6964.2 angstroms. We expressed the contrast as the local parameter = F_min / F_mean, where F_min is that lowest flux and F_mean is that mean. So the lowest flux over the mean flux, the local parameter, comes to 0.891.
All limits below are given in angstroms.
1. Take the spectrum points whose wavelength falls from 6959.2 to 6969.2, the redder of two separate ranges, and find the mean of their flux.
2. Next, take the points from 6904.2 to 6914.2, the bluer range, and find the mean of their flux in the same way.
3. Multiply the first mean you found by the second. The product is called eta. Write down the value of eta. 0.376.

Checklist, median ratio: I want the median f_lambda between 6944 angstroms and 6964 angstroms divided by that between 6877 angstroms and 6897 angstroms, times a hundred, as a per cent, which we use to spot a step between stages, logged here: 112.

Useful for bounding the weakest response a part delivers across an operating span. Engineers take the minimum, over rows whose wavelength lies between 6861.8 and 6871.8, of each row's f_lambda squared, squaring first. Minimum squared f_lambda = 0.33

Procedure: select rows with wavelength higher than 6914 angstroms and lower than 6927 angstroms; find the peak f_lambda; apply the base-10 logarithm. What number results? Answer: -0.207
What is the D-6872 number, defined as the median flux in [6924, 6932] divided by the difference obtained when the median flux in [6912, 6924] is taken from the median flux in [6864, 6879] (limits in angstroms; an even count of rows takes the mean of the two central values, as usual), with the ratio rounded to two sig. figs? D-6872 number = -82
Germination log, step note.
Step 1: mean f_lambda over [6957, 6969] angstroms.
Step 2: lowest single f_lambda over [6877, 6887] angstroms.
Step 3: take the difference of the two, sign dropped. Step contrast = 0.086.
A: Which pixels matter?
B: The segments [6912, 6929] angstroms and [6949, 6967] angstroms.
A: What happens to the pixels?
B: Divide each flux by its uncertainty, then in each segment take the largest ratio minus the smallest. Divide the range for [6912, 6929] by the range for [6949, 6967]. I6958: 3.2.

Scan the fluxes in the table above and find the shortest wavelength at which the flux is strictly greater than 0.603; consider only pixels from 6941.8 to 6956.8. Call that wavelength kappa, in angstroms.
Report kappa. 6943.0 angstroms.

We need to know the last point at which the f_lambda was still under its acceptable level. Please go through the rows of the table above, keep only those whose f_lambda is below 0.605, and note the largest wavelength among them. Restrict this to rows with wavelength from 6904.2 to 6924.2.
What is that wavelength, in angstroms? 6920.5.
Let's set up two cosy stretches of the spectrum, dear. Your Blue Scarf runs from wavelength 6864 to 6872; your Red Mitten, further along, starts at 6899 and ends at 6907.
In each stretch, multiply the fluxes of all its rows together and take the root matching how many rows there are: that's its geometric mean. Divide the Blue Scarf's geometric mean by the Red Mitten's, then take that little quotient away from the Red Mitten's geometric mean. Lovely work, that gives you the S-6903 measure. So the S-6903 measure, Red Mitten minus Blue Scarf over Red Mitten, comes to -0.39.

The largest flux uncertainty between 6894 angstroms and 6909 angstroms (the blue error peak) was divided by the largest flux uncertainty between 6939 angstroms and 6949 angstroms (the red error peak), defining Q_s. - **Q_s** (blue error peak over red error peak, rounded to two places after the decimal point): 0.93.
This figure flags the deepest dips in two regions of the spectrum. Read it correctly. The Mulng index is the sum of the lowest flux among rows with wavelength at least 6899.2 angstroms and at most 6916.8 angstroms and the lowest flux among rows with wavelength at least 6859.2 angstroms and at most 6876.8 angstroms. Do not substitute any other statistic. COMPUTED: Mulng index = 1.13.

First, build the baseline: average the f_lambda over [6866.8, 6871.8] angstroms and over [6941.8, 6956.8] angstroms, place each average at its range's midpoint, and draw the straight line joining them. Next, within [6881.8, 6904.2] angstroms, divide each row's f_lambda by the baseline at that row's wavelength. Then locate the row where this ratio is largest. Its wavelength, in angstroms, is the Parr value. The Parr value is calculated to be 6903.0 angstroms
